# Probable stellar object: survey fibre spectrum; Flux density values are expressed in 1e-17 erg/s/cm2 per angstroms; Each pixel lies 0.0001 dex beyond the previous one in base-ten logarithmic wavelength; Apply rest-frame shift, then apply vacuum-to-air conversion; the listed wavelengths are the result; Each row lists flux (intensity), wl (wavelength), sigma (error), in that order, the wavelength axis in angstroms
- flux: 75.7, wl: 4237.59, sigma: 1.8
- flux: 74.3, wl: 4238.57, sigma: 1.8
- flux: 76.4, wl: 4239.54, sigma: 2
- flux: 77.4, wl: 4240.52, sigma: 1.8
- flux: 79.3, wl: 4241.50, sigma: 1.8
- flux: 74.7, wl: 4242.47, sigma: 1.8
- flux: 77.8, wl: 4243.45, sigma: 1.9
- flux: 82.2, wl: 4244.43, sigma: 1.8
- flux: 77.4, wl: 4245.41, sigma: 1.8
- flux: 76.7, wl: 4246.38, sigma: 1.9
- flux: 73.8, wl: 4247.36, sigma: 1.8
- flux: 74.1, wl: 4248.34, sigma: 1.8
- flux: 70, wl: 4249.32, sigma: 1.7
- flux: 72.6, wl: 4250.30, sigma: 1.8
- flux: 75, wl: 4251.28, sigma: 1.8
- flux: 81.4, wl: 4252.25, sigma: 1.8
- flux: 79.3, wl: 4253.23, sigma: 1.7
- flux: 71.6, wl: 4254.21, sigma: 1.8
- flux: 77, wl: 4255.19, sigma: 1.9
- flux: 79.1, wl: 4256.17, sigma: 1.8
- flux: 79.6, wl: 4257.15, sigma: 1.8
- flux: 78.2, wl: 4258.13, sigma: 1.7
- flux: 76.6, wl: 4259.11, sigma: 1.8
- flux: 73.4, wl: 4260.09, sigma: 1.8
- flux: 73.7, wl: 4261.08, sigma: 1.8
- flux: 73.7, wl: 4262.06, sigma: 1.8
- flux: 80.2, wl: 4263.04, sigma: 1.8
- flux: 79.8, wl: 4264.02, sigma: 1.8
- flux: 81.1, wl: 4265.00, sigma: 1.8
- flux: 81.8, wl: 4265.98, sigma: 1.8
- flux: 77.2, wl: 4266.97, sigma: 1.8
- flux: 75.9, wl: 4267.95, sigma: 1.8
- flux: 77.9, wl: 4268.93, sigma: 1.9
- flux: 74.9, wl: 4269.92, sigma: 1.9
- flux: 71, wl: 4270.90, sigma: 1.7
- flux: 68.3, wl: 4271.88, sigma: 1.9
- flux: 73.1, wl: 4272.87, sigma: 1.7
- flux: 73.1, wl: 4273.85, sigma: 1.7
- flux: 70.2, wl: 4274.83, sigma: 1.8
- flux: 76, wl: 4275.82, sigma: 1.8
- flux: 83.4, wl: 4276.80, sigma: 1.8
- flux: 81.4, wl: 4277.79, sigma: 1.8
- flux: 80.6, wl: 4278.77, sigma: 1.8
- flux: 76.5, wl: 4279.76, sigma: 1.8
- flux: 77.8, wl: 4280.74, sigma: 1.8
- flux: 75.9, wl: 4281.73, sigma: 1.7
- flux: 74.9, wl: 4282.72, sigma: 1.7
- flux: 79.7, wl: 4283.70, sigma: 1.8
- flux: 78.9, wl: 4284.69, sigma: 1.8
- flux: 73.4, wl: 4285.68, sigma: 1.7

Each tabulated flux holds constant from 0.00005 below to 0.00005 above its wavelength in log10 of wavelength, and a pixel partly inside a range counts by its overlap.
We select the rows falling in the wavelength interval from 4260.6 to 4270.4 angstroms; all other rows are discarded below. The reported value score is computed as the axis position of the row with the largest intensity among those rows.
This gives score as 4265.98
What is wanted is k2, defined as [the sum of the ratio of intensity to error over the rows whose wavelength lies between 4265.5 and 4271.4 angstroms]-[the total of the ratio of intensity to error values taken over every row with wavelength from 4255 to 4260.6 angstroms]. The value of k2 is -5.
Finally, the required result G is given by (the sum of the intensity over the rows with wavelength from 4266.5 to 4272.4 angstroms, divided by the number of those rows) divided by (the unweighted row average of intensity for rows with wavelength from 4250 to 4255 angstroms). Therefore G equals 0.98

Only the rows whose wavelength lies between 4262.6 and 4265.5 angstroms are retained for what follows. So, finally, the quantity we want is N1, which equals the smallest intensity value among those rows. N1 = 79.8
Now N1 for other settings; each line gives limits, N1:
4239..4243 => 74.7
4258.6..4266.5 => 73.4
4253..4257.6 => 71.6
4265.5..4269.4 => 75.9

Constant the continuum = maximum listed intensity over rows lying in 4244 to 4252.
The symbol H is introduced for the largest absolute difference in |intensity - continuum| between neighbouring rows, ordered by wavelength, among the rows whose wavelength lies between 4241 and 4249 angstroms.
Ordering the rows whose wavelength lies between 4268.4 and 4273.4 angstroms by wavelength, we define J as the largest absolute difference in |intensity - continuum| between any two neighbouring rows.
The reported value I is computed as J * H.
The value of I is 23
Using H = 4.8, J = 4.8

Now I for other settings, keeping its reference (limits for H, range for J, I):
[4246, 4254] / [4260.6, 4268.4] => 42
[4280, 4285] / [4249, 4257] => 37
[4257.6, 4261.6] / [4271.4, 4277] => 19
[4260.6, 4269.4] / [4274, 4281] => 38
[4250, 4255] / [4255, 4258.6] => 16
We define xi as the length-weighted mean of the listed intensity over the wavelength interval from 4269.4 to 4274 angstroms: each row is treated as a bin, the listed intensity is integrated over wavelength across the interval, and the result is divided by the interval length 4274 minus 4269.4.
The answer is 72.0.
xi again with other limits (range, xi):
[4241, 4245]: 78.4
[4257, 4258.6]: 78.8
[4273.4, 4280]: 77.4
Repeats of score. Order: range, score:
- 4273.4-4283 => 4276.80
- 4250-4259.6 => 4252.25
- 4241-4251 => 4244.43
